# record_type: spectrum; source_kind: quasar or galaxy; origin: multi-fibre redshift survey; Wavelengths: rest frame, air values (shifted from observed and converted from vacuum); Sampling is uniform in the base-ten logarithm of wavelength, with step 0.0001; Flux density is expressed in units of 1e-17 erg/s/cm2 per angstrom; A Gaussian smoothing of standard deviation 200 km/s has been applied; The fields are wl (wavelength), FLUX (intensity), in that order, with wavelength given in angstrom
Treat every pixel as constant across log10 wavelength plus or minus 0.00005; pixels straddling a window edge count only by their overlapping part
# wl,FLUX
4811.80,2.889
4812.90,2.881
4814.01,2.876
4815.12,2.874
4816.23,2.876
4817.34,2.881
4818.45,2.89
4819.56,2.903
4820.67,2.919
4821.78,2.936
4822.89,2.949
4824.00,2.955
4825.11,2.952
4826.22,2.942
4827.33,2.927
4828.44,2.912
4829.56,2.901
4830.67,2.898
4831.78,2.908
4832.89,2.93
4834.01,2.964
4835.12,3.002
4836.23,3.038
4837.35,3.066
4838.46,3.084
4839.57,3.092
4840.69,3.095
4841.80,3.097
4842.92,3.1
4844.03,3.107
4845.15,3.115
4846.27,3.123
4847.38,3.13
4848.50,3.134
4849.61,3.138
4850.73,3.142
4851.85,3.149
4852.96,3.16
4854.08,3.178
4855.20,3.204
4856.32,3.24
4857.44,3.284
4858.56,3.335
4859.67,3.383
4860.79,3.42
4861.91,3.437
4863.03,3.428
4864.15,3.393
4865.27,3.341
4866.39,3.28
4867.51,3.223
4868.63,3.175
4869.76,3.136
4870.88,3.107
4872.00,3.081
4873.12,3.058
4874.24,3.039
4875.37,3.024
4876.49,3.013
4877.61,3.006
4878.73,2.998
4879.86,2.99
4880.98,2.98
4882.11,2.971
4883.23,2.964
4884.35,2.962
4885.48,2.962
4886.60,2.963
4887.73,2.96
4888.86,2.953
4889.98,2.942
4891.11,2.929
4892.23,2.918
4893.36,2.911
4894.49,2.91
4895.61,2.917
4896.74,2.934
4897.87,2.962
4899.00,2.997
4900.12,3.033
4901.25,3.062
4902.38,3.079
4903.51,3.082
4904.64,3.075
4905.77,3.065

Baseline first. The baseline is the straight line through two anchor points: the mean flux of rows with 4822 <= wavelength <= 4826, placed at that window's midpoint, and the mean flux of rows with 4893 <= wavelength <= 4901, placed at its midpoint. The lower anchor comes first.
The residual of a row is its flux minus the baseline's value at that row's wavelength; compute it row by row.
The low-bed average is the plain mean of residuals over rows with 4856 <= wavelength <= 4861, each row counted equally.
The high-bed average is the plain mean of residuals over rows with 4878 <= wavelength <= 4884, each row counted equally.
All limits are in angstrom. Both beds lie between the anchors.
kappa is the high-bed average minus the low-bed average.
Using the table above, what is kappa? -0.35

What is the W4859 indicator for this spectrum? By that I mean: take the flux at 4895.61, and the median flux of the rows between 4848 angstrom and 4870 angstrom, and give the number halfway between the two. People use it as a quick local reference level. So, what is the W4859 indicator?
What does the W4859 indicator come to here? 3.07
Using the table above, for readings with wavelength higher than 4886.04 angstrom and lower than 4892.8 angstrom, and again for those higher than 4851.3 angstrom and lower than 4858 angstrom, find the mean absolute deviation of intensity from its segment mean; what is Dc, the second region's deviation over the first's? 2.8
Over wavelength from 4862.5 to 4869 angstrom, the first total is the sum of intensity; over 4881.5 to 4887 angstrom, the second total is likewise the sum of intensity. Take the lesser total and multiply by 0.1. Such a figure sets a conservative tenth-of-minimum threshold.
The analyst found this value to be 1.5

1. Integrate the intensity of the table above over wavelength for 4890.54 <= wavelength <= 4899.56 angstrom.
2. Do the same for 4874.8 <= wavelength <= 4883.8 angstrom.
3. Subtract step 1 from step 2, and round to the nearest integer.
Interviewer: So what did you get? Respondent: 0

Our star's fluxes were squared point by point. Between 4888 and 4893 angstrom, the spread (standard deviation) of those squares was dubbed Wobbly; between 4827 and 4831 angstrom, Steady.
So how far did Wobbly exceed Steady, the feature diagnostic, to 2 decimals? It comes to 0.01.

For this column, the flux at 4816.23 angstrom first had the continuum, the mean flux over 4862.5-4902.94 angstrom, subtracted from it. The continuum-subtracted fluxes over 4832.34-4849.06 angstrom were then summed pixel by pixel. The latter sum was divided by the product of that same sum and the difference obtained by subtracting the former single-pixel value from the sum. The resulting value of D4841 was 1.7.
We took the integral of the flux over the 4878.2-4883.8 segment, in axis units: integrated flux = 16.7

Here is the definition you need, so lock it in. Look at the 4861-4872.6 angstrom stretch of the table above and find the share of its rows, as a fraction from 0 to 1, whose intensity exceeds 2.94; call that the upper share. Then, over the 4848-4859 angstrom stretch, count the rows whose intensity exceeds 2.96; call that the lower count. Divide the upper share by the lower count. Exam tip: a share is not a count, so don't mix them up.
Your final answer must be 0.10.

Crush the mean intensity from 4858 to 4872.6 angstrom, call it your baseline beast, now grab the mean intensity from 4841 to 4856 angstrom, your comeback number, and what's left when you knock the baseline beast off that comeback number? -0.15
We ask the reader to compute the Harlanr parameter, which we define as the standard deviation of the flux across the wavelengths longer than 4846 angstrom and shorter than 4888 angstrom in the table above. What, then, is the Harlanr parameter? 0.15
